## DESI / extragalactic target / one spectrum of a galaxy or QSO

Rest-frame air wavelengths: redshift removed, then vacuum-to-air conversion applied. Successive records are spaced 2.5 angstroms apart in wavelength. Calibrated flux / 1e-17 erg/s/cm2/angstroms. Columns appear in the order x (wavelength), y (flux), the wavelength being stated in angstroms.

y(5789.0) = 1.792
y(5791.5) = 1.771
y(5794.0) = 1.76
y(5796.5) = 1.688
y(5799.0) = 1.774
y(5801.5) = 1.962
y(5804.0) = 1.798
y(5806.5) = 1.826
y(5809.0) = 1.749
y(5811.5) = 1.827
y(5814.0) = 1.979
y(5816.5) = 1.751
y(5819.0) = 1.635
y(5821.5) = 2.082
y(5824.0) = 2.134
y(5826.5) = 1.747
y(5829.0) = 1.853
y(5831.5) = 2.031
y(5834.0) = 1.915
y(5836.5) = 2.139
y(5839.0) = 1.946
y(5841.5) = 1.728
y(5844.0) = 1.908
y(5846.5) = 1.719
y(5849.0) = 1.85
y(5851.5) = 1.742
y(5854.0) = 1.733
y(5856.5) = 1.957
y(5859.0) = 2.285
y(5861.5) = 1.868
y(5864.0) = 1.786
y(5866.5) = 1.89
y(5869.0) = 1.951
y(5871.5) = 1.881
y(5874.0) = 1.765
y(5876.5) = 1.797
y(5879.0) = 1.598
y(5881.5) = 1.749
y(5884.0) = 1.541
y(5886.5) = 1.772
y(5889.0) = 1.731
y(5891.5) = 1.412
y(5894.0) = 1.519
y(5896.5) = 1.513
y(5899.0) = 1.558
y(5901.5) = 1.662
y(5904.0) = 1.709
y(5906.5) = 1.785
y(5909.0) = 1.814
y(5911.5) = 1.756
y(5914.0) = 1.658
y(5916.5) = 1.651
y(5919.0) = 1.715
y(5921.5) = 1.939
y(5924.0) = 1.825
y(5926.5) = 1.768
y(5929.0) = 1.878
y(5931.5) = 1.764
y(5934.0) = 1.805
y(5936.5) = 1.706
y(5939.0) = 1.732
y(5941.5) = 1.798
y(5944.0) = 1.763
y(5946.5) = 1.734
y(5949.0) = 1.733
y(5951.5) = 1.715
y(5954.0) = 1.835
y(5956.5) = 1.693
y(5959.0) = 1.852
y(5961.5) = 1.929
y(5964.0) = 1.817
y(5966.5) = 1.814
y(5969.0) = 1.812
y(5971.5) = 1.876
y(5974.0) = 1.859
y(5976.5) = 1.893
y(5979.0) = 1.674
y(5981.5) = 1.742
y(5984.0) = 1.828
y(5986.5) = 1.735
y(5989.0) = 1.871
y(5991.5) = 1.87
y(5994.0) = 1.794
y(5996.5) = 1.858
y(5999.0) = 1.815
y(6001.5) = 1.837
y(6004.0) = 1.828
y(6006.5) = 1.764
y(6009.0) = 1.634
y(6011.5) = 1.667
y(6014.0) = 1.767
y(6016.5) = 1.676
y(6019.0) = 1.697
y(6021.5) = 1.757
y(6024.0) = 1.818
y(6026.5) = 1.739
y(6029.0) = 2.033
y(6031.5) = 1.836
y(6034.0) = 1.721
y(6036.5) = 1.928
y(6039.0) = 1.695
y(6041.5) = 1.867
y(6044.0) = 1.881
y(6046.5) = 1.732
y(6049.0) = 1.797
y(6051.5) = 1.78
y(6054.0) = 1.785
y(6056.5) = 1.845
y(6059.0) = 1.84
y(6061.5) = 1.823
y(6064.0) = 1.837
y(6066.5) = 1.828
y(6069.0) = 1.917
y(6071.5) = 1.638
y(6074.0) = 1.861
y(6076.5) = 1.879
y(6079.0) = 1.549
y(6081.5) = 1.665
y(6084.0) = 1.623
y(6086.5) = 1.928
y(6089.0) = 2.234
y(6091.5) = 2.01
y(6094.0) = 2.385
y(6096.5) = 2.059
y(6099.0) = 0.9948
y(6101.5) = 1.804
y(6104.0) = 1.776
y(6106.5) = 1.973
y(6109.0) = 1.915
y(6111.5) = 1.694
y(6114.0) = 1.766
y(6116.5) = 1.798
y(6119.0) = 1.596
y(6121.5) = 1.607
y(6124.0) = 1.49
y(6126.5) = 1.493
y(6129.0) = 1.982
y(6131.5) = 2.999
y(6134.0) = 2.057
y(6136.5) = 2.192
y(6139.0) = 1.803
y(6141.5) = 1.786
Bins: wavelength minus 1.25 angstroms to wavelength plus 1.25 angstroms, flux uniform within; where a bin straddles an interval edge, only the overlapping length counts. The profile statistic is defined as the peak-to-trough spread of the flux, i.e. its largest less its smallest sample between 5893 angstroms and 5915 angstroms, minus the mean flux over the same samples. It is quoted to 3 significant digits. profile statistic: -1.36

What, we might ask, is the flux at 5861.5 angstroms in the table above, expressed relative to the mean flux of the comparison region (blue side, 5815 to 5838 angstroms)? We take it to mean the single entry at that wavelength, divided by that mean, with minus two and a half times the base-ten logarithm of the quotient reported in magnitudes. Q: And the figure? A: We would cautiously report 0.03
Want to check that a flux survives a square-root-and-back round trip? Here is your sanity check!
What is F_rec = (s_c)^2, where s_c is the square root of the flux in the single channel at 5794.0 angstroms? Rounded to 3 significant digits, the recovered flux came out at 1.76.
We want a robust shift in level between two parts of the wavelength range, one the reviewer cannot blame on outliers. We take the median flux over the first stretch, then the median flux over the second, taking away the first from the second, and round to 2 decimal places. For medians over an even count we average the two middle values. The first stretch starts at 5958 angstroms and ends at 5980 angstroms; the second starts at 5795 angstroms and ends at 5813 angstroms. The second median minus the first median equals -0.05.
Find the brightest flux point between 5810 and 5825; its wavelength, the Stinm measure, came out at 5824.0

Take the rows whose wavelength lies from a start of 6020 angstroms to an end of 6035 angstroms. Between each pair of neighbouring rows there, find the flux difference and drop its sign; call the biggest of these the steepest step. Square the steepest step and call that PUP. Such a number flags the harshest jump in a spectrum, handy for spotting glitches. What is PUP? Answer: 0.09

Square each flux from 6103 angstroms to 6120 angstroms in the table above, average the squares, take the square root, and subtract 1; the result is 0.79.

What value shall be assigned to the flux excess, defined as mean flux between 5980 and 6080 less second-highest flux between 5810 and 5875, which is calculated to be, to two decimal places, -0.34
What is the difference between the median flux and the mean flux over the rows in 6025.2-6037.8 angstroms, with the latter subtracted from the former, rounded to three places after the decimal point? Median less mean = -0.015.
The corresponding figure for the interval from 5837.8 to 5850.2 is 0.020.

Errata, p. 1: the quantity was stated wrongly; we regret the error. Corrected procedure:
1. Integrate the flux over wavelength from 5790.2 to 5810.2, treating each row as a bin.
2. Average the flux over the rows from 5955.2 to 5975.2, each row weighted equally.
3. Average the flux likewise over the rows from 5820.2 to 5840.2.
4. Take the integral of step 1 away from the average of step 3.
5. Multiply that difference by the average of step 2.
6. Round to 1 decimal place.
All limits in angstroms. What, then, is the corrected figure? -62.0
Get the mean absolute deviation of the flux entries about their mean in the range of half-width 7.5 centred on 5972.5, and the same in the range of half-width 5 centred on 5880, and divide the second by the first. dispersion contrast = 1.86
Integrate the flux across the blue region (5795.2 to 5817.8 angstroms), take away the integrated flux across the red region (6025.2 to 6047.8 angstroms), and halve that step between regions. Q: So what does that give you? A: -0.1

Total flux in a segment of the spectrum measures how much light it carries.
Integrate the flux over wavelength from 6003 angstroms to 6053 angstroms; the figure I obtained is 89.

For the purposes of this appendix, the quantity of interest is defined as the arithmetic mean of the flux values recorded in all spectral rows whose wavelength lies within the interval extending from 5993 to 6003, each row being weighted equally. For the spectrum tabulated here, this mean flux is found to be 1.83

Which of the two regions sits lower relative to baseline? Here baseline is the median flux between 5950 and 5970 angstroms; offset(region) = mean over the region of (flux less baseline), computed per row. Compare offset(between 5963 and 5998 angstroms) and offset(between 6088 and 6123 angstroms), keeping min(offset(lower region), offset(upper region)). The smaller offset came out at 0.002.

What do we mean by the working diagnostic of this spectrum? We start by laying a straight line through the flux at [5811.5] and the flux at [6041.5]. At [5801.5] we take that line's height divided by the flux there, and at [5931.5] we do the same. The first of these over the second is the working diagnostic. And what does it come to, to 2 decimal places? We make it 0.89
